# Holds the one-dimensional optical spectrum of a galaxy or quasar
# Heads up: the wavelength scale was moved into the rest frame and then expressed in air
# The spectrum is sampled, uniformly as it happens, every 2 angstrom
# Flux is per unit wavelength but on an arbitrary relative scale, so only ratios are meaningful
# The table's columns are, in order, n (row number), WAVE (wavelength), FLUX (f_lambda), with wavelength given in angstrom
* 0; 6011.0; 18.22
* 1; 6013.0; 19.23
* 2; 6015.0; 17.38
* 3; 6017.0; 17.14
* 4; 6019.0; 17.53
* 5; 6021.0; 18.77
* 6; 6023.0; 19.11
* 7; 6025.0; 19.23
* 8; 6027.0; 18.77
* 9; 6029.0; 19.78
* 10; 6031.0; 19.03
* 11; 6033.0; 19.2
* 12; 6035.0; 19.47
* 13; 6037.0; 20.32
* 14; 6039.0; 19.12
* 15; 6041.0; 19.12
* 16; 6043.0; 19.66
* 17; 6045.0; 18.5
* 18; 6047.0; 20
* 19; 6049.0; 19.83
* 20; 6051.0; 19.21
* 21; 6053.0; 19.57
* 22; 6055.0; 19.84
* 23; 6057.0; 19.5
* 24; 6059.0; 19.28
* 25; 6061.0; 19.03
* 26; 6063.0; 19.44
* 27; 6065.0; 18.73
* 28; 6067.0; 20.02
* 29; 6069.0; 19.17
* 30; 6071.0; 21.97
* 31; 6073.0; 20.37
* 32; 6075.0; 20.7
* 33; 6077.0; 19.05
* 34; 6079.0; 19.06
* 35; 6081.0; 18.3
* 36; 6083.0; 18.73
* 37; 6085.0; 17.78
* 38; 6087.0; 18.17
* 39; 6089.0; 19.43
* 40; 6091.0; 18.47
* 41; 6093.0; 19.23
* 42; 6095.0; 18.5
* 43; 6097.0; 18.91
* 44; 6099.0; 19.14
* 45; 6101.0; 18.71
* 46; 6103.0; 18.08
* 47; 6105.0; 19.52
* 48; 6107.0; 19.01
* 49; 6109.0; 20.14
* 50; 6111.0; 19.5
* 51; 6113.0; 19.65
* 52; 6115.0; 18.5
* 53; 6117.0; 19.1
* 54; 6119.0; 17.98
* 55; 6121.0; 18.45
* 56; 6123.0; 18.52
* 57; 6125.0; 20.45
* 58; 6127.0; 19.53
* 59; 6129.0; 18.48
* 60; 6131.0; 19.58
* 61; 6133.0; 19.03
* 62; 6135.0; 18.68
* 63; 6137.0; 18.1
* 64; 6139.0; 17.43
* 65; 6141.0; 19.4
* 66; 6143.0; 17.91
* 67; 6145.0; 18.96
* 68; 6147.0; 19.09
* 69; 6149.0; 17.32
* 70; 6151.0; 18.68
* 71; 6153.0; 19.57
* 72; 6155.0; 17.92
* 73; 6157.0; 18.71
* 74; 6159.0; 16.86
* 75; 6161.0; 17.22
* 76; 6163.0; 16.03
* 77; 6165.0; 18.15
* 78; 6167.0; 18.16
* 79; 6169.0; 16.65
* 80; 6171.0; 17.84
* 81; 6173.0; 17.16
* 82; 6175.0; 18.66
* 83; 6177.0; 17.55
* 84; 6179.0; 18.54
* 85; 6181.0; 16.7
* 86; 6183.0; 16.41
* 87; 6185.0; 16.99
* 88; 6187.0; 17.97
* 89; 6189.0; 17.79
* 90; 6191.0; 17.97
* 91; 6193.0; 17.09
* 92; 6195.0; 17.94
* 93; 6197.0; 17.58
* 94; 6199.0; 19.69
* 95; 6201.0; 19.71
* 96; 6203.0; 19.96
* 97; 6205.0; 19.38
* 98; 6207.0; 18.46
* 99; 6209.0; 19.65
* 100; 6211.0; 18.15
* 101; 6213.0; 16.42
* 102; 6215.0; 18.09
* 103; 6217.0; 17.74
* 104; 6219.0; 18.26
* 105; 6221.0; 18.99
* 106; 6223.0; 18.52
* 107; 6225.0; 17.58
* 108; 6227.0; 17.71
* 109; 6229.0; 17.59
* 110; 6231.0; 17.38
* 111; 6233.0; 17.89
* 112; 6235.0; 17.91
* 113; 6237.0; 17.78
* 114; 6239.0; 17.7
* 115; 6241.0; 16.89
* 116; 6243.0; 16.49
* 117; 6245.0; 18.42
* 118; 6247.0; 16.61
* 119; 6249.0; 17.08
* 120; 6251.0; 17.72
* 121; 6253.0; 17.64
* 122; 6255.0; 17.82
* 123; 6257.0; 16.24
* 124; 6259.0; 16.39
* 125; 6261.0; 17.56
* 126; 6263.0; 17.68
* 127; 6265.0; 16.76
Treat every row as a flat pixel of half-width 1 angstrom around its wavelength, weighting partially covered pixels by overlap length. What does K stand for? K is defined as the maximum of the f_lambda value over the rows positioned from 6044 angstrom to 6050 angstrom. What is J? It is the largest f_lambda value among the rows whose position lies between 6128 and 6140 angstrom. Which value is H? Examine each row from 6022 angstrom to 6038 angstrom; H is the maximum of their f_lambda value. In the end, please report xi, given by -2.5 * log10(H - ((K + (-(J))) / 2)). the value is -3.26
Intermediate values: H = 20.32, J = 19.58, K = 20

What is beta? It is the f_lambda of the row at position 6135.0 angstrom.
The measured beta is 18.68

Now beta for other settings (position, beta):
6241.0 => 16.89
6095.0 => 18.5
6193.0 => 17.09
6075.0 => 20.7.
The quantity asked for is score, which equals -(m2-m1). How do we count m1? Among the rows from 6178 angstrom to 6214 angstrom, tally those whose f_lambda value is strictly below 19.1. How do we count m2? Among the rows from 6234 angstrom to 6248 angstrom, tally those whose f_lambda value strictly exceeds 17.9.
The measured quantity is 11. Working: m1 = 13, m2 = 2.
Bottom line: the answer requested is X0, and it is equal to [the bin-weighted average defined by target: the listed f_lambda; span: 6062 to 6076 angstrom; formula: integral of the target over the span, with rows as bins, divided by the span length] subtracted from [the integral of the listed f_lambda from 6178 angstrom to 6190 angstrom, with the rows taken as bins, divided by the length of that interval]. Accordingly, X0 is -2.7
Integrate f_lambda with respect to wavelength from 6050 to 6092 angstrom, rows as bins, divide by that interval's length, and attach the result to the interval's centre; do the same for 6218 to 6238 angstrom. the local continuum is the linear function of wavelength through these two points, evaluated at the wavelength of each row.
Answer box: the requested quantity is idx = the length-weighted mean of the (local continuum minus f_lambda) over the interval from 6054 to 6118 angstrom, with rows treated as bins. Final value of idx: 0.0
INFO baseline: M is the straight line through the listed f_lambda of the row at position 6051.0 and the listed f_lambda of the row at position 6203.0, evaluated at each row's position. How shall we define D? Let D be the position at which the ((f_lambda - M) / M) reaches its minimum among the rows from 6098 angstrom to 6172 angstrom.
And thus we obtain 6163.0 angstrom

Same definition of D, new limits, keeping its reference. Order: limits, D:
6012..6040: 6017.0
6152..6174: 6163.0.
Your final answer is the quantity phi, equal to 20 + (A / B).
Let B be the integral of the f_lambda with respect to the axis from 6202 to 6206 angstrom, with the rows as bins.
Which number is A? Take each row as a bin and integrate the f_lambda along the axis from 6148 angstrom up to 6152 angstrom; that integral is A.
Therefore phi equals 20.9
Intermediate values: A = 72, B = 78.7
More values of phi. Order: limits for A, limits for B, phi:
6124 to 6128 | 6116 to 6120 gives 21.1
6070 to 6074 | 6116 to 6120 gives 21.1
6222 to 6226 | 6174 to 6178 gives 21.0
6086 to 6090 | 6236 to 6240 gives 21.1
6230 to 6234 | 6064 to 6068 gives 20.9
